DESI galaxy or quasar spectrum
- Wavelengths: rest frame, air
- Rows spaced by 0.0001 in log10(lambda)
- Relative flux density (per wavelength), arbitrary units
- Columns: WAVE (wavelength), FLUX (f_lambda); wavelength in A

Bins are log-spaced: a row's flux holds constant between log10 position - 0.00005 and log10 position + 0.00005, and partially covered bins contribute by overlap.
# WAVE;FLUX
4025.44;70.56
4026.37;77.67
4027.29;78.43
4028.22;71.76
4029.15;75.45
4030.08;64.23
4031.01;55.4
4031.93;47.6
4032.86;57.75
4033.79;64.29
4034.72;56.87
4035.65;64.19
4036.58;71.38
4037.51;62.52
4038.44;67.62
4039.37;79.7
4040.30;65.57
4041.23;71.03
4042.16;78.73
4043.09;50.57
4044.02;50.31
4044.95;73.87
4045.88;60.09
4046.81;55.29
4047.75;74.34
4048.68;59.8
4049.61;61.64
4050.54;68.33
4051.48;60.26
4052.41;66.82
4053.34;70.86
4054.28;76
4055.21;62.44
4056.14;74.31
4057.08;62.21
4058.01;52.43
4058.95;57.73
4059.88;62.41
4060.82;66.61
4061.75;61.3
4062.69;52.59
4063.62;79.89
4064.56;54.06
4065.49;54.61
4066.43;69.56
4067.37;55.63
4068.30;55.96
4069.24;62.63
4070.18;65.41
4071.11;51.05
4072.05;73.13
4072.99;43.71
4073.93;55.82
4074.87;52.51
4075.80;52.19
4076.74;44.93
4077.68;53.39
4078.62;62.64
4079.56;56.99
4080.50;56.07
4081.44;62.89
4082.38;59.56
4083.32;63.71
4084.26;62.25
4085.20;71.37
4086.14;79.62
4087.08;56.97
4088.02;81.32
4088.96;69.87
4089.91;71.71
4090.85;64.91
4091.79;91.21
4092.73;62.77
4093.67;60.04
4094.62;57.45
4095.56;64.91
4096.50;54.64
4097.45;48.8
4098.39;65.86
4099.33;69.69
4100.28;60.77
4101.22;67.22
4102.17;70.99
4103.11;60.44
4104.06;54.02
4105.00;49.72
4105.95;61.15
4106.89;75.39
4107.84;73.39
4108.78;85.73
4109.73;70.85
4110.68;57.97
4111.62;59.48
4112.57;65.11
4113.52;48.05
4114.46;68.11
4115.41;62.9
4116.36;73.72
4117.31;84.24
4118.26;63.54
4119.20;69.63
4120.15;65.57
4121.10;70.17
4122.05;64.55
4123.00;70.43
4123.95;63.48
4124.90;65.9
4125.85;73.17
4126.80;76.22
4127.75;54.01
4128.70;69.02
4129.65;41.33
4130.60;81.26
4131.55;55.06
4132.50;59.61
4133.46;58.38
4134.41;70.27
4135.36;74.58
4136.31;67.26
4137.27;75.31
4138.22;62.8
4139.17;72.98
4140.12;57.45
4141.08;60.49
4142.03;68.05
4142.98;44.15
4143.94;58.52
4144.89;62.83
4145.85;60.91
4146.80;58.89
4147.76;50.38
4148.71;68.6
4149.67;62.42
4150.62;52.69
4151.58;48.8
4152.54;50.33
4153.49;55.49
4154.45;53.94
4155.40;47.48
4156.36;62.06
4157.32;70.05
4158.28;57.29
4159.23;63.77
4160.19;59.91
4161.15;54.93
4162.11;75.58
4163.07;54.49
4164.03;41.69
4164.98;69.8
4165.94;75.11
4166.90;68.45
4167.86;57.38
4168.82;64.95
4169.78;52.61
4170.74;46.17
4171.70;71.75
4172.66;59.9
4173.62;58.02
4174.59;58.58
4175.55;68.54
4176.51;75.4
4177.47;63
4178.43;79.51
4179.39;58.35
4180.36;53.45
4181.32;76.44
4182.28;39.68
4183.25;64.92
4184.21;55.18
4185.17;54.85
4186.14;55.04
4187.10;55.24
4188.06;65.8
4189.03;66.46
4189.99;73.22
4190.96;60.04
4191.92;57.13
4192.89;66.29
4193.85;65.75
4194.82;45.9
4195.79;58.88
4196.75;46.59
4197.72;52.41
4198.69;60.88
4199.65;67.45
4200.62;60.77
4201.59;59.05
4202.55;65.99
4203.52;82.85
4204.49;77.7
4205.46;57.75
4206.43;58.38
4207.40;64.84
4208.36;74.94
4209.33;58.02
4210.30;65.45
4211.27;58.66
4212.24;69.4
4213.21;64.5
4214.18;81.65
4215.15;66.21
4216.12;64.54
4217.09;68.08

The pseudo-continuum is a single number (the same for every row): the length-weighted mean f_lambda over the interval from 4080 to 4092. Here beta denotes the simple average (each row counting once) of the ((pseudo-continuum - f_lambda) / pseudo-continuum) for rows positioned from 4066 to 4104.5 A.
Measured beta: 0.088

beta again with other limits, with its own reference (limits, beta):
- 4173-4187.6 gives 0.103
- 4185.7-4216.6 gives 0.069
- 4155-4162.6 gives 0.098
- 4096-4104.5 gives 0.098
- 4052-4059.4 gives 0.040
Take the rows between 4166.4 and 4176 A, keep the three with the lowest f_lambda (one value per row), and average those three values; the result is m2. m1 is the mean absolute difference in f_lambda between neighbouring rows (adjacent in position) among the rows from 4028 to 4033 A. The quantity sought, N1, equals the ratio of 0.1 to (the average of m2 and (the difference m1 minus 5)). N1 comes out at 0.0036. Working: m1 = 8.3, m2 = 52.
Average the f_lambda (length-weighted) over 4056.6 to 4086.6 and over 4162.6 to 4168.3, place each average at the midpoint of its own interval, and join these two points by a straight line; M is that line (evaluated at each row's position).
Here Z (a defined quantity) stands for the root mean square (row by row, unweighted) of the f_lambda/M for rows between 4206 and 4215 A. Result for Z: 1.08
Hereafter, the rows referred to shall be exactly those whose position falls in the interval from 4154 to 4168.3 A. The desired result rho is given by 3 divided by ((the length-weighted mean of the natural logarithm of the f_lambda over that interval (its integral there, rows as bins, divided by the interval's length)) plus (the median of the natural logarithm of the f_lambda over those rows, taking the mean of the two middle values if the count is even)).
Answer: 0.366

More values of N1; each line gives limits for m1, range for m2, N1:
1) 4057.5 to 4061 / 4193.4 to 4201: 0.0042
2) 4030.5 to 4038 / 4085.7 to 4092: 0.0030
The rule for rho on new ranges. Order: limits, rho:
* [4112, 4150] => 0.360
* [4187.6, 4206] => 0.364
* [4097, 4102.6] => 0.359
